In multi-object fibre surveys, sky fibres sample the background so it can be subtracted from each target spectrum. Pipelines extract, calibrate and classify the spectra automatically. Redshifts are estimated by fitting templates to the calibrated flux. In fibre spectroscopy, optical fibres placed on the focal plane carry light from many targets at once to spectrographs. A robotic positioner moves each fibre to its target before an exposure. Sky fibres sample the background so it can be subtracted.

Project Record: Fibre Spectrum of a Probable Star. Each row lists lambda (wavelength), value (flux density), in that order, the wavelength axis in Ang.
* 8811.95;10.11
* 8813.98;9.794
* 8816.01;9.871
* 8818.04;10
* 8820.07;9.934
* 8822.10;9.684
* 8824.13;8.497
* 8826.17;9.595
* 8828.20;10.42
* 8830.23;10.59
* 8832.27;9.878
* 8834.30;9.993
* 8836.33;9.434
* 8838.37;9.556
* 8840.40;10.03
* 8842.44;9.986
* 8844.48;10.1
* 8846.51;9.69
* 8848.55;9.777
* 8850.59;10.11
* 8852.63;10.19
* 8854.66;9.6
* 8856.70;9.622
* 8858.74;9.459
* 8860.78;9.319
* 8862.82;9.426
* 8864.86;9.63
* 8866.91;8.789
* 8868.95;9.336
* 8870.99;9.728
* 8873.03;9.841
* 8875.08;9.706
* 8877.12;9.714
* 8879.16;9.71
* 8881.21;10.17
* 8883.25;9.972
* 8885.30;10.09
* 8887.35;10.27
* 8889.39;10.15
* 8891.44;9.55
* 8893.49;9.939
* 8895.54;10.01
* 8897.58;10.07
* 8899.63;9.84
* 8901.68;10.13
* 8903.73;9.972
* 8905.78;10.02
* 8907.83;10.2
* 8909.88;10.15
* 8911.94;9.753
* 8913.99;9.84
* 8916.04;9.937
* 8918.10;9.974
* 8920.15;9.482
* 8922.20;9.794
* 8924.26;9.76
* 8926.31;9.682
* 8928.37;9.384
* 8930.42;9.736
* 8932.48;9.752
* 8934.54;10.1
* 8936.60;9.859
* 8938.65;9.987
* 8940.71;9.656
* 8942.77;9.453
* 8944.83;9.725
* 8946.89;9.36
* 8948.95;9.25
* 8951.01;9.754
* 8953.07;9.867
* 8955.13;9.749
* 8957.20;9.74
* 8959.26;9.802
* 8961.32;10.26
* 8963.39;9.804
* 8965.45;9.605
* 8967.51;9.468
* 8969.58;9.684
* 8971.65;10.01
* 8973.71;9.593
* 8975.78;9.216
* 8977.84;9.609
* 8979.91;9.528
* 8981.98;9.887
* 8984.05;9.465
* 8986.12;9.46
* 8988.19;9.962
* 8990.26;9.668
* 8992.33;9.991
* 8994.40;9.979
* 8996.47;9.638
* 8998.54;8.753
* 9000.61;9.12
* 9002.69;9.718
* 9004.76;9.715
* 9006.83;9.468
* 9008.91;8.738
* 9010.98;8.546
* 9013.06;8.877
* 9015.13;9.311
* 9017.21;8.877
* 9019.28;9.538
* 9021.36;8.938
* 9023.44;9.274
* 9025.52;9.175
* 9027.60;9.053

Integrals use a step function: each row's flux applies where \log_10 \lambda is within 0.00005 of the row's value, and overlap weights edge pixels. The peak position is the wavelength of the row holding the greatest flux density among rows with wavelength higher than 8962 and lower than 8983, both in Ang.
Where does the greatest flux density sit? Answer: 8971.65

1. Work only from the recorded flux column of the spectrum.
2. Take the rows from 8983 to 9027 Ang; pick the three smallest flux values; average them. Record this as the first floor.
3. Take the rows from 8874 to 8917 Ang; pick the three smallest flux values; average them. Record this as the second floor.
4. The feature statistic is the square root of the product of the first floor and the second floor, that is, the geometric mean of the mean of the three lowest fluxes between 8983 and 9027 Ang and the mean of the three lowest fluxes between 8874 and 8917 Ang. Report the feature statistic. 9.2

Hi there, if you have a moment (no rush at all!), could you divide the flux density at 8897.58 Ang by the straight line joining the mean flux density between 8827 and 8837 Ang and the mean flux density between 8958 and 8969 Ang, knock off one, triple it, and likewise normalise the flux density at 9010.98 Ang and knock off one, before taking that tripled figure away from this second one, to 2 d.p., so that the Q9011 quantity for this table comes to -0.16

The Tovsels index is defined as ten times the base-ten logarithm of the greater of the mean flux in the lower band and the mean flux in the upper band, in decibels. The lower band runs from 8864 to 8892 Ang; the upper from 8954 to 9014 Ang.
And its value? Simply 9.90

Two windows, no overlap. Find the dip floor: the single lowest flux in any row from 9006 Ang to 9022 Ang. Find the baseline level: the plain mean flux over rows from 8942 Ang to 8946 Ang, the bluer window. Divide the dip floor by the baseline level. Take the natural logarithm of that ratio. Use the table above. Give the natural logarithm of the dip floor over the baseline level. -0.12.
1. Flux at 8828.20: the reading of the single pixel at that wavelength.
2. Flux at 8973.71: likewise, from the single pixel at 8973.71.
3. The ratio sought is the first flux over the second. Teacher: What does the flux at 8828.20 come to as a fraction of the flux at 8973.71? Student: 1.09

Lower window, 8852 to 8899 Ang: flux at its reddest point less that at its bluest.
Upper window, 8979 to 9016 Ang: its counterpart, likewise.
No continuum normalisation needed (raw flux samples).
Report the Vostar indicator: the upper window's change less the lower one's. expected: -0.1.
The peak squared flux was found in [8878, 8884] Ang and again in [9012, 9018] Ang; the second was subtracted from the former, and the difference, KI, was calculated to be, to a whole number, 17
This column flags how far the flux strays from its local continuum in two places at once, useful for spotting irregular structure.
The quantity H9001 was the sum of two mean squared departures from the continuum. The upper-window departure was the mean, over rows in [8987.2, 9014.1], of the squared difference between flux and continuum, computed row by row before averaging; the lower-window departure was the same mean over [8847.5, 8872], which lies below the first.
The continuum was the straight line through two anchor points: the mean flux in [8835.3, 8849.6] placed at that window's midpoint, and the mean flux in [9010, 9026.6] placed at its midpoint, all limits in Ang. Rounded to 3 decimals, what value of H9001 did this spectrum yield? 0.430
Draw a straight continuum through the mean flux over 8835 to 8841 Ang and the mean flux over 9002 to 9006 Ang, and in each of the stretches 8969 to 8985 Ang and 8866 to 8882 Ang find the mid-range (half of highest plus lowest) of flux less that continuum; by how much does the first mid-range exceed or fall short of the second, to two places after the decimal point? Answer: 0.11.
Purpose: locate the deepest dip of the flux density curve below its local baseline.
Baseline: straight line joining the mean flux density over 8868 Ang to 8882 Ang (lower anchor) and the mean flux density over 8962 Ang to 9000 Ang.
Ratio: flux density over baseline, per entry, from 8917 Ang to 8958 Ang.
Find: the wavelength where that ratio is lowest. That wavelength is 8948.95 Ang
